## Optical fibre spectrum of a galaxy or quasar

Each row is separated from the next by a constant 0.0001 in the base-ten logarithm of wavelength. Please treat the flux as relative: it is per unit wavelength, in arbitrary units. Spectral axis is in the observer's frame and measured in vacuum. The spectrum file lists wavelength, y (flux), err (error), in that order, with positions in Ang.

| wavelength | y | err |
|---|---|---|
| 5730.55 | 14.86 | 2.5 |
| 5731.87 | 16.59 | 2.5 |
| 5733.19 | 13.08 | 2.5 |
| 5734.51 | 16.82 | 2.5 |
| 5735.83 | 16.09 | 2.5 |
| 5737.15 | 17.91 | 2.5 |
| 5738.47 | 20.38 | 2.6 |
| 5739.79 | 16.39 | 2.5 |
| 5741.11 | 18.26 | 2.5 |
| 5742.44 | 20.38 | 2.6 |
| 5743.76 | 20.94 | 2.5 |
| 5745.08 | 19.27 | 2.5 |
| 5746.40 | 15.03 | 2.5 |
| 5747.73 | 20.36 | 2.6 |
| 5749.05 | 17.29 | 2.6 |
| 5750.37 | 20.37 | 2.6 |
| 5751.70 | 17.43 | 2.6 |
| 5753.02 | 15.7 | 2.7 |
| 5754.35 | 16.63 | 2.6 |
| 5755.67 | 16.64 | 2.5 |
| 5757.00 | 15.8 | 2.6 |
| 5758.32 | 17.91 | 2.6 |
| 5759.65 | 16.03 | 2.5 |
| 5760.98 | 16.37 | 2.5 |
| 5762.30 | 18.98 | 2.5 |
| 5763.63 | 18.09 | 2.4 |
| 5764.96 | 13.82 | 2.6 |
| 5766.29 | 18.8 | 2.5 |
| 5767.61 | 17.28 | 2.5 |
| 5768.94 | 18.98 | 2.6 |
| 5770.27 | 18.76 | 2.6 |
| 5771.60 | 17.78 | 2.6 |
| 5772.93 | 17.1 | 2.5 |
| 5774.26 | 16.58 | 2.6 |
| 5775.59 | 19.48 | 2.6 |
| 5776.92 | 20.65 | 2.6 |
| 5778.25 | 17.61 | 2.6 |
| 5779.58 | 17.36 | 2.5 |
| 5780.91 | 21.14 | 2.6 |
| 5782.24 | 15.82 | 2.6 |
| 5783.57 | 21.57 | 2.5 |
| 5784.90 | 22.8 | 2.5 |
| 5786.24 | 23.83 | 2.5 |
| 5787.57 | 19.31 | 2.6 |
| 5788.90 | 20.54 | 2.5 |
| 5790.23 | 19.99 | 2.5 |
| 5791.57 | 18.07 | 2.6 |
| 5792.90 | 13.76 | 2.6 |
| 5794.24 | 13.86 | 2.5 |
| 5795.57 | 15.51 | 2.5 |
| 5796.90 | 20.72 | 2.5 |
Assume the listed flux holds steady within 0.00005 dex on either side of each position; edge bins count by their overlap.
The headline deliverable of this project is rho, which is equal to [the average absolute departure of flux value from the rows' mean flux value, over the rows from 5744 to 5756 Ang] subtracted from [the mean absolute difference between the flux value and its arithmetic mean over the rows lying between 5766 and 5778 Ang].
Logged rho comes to -0.5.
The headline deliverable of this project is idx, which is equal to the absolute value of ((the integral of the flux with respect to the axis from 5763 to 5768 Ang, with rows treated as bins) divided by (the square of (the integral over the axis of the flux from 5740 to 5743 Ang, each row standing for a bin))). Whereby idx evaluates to 0.0267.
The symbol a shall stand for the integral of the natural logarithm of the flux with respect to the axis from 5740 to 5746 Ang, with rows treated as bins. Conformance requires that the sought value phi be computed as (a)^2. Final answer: 314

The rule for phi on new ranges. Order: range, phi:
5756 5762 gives 285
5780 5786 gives 326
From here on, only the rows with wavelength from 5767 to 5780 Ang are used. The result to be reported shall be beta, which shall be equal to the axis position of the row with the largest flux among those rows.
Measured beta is 5776.92 Ang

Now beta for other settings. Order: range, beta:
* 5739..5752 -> 5743.76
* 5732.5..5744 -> 5743.76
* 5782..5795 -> 5786.24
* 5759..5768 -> 5762.30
